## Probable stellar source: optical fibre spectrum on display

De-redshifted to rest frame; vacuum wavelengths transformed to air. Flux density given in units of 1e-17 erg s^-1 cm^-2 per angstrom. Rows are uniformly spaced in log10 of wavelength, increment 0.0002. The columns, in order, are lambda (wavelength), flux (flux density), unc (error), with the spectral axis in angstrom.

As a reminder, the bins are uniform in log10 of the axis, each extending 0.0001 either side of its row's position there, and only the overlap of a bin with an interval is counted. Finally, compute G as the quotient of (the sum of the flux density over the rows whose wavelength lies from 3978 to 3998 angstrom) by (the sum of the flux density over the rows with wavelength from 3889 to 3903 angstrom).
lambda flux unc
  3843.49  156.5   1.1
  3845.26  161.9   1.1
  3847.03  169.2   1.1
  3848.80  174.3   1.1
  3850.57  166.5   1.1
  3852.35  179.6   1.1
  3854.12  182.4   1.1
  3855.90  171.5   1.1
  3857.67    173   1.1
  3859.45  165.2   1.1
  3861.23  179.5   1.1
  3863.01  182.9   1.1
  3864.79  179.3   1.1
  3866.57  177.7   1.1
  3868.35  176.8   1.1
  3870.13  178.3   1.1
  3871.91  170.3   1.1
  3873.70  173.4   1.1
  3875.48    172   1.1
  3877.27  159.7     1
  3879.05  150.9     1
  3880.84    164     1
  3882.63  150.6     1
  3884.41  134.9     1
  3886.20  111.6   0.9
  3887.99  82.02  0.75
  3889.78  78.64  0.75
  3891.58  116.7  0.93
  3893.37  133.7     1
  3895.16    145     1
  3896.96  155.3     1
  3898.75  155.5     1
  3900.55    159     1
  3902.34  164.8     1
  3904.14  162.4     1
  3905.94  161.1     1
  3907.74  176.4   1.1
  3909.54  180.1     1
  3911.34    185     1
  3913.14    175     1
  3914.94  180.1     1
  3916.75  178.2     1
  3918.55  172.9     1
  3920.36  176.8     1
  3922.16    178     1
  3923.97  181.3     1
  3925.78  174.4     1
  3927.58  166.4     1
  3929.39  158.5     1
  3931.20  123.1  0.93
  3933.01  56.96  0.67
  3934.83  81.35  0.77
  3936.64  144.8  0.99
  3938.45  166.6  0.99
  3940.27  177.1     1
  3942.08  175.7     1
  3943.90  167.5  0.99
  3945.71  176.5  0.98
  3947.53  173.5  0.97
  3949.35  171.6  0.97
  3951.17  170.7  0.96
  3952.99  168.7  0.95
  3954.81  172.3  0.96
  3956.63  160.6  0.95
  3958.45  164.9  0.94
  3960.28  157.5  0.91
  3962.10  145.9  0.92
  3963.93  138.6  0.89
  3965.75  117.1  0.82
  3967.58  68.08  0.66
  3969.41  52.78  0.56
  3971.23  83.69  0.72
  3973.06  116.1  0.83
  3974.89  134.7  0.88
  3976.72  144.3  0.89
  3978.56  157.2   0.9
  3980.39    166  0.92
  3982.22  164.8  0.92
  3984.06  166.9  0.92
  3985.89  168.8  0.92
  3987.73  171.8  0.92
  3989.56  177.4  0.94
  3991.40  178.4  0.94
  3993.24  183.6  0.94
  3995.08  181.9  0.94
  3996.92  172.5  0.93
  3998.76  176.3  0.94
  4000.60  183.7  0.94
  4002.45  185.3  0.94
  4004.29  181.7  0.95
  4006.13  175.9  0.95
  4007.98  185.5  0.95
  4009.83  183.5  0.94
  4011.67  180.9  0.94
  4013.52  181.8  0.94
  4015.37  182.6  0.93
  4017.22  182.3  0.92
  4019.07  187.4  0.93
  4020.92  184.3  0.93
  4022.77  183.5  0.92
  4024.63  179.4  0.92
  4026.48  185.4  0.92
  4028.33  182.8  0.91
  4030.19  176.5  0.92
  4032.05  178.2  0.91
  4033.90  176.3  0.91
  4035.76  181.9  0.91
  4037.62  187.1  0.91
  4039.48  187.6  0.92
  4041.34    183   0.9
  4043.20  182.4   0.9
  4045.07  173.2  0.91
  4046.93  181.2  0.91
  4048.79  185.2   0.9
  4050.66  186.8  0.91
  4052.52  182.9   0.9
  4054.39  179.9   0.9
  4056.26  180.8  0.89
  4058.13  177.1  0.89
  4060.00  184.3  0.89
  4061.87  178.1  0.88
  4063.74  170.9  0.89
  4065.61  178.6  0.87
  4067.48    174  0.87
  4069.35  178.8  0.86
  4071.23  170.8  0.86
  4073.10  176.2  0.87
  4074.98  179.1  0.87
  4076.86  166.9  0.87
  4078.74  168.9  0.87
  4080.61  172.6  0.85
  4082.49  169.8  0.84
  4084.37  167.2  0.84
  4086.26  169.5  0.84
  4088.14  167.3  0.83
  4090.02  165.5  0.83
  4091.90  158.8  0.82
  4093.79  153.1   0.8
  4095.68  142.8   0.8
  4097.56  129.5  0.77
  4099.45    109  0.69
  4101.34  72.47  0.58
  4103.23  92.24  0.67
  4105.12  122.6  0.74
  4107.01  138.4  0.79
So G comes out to 1.70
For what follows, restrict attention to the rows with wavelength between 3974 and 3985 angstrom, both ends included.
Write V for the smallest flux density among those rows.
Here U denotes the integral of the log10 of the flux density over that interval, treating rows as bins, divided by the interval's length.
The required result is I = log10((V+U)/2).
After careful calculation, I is 1.84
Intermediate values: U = 2.19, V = 134.7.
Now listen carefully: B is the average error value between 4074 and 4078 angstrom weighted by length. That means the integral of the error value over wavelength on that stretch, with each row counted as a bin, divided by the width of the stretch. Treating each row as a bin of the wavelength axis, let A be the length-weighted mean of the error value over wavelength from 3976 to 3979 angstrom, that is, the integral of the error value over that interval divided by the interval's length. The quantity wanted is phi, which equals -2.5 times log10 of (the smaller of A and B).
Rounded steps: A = 0.89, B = 0.87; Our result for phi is 0.15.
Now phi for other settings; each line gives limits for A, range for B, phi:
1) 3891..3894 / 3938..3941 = 0.04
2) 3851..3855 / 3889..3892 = 0.21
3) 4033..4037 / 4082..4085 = 0.19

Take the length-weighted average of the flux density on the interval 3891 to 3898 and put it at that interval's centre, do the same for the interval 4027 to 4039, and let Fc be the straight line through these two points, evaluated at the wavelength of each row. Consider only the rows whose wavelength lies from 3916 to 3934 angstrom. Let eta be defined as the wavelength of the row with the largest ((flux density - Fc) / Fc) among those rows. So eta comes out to 3923.97 angstrom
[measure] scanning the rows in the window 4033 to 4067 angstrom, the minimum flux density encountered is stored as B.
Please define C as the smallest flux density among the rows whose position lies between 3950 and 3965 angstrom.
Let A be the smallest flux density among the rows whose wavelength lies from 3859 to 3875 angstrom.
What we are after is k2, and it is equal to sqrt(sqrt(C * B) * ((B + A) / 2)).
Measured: 161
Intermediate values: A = 165.2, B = 170.9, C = 138.6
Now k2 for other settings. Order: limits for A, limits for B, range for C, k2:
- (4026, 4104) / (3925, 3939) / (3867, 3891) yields 66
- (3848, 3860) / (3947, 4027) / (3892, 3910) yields 96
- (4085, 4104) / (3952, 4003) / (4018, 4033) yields 78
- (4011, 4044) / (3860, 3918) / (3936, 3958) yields 117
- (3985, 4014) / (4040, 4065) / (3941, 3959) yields 168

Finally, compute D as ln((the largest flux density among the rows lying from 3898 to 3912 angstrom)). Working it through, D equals 5.22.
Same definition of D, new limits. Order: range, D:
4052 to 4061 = 5.22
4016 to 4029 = 5.23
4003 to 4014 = 5.22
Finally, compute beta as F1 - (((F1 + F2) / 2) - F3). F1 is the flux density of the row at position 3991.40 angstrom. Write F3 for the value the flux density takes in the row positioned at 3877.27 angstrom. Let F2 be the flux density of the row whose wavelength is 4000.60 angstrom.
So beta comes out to 157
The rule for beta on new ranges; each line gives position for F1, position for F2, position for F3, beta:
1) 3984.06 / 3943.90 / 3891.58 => 116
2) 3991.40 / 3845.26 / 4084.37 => 175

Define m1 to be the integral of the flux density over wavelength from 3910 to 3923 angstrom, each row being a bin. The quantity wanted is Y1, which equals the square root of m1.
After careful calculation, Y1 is 48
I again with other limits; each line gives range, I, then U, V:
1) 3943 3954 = 1.93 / 2.23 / 167.5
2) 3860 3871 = 1.95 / 2.25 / 176.8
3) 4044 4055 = 1.94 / 2.26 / 173.2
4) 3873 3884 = 1.88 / 2.21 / 150.6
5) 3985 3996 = 1.93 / 2.25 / 168.8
